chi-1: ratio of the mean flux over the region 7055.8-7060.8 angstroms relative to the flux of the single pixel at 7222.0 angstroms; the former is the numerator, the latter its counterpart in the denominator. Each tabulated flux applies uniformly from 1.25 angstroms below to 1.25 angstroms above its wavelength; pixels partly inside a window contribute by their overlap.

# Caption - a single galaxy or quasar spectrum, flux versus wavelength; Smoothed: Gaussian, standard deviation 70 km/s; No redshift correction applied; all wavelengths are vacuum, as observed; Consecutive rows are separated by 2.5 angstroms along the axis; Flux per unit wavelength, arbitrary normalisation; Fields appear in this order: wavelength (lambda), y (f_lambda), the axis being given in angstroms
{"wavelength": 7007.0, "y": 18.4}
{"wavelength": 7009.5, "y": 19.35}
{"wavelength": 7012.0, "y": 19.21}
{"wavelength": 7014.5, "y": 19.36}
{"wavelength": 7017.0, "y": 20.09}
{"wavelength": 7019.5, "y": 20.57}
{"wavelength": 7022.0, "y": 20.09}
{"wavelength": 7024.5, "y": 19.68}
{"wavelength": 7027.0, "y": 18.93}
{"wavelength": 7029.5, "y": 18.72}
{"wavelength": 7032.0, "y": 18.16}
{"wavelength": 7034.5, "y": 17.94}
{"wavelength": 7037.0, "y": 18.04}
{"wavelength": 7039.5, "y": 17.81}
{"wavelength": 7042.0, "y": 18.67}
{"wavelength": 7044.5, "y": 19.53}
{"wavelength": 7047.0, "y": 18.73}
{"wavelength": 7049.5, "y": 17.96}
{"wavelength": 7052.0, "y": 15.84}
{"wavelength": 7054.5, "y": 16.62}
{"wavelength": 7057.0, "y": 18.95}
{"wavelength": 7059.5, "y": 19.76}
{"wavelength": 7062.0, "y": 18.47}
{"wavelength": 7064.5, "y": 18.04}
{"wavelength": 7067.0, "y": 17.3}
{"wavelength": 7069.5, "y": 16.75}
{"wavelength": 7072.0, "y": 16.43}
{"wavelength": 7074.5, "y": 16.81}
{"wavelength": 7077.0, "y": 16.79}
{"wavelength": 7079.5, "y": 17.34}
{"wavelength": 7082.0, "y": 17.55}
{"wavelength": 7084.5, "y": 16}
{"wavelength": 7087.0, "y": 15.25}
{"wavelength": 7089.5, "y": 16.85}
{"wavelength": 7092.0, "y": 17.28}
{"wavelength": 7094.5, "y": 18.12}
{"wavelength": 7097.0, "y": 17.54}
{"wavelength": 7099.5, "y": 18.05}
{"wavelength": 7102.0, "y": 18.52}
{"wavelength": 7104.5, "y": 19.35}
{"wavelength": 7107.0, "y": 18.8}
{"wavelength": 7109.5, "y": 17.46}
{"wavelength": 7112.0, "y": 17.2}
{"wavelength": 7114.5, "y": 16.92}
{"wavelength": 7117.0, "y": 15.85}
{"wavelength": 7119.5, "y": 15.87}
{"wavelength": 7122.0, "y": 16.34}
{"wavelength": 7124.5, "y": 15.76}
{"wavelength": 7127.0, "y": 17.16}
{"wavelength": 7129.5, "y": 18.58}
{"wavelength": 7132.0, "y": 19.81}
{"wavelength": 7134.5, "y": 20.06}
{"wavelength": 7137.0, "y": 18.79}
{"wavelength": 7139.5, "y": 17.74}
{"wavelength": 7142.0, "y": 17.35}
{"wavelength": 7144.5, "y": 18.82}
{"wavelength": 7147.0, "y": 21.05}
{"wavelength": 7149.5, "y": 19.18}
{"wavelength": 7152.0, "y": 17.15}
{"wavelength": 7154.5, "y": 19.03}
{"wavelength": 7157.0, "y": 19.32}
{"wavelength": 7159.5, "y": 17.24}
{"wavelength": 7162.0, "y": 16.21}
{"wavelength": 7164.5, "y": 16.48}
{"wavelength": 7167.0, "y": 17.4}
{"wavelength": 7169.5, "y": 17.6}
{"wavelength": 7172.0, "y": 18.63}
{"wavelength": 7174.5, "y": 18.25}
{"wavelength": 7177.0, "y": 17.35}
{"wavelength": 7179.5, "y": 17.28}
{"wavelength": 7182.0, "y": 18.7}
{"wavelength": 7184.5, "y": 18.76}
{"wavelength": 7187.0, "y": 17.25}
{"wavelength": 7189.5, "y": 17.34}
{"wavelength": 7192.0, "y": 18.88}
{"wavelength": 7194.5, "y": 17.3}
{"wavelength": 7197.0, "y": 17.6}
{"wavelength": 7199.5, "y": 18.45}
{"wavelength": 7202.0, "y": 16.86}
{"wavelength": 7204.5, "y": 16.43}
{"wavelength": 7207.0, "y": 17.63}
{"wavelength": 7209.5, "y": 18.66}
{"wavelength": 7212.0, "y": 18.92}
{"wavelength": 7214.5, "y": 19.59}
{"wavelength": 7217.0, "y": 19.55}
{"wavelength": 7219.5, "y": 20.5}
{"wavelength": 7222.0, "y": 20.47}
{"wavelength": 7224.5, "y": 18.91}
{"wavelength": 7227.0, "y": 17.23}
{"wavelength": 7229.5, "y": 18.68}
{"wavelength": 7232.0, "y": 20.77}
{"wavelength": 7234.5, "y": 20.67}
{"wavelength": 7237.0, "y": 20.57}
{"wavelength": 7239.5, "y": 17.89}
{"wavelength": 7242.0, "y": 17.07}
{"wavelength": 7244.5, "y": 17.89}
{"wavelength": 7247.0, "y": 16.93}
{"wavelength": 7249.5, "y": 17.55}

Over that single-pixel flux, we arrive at 0.95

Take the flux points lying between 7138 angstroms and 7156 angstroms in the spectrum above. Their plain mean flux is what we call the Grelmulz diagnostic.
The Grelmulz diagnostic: 18.6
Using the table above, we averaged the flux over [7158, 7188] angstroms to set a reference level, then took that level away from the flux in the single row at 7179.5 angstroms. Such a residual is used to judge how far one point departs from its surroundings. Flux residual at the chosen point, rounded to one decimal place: -0.3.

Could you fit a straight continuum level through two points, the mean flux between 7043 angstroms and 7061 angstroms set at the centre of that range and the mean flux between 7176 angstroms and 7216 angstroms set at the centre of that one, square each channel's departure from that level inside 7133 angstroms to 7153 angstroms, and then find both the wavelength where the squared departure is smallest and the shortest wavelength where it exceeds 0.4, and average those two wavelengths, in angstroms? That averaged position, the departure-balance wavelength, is 7137.0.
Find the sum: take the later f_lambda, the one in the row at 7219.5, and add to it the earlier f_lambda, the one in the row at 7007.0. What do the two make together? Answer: 38.9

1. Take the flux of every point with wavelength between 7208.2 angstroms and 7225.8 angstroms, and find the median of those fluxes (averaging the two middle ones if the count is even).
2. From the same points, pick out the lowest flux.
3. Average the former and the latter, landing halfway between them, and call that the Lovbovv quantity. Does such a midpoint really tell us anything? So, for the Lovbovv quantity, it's 19.1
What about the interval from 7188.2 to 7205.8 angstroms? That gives 16.9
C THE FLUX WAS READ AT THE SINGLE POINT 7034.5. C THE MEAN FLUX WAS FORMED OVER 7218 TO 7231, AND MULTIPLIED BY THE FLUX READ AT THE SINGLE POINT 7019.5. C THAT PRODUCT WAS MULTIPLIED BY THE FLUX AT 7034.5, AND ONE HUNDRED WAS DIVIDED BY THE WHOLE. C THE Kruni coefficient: 0.0141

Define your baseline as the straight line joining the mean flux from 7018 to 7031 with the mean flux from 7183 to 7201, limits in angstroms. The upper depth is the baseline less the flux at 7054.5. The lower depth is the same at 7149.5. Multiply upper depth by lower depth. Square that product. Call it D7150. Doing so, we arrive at 5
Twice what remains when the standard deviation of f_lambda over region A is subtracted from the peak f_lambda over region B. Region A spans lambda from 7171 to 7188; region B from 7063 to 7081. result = 35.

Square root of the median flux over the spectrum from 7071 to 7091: 4.10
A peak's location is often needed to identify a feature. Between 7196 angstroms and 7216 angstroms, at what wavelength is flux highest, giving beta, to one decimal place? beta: 7214.5 angstroms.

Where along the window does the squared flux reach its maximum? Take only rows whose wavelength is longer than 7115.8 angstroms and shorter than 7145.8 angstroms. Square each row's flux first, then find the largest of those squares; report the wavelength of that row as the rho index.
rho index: 7134.5 angstroms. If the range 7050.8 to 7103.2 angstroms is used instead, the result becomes 7059.5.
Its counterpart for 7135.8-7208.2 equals 7147.0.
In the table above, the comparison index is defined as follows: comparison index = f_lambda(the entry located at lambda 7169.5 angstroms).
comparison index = 17.6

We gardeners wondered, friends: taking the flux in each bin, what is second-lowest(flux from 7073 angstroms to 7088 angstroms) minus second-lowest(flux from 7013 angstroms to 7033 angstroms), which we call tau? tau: -2.72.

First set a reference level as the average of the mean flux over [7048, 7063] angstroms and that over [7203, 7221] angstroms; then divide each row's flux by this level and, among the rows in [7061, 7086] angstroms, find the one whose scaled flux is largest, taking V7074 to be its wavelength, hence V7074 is 7062.0 angstroms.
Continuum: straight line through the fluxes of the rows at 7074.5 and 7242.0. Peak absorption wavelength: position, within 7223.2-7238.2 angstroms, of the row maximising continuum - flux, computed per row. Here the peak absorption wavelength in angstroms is 7227.0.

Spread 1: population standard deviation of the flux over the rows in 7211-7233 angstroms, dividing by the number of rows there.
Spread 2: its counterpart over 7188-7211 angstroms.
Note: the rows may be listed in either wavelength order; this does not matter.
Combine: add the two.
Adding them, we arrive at 1.83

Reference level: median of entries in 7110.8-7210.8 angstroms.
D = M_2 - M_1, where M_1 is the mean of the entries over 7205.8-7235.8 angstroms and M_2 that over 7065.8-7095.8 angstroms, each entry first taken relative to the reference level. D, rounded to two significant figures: -2.4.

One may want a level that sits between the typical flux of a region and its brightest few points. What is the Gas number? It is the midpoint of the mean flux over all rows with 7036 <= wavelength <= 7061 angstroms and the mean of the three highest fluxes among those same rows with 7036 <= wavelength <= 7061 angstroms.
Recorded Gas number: 18.8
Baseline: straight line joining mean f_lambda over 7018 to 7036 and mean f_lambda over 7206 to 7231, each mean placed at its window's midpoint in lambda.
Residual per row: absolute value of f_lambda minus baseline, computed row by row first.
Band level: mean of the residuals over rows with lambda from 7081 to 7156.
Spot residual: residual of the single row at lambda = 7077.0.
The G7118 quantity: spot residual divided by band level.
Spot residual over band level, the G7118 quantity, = 1.48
